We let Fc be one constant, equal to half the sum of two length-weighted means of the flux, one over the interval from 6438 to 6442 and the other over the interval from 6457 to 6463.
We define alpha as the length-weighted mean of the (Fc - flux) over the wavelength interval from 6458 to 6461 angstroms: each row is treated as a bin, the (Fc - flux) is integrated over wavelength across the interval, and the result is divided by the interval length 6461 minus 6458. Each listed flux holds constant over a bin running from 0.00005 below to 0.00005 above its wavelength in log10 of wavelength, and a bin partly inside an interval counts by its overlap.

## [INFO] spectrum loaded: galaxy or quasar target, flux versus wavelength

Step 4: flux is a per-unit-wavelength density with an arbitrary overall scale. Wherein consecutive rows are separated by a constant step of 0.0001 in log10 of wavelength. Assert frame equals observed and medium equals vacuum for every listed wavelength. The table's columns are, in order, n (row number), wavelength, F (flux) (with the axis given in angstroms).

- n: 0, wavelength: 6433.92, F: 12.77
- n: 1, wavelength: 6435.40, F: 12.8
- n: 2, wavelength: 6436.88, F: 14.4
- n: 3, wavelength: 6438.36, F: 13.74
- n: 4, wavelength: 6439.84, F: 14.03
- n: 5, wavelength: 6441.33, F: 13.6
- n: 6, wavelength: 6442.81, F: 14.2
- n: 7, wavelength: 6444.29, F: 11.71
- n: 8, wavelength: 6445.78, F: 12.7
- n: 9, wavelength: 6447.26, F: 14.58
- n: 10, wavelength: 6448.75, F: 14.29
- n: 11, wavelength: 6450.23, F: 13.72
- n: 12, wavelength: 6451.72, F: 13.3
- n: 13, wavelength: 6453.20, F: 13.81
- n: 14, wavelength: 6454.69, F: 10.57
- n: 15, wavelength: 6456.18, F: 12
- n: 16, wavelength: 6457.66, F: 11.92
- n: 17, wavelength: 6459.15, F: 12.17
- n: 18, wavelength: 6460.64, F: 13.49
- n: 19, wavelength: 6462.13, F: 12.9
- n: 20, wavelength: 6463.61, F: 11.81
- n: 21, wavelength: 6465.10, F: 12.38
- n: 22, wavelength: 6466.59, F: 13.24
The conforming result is 0.57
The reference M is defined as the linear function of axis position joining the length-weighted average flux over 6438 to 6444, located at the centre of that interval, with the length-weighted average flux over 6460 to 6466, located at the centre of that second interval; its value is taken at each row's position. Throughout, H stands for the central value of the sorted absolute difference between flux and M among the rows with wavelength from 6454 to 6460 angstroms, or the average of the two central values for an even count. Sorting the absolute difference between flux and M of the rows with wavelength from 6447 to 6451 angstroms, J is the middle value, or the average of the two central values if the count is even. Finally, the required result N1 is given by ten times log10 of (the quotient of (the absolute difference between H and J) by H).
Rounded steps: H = 0.99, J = 0.93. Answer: -12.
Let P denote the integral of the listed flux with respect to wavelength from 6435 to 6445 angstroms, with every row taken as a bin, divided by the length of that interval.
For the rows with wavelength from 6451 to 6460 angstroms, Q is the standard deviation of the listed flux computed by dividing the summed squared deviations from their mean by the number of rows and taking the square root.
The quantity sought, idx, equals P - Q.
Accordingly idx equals 12.5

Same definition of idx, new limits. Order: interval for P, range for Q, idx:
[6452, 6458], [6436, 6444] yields 11.9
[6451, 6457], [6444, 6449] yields 11.2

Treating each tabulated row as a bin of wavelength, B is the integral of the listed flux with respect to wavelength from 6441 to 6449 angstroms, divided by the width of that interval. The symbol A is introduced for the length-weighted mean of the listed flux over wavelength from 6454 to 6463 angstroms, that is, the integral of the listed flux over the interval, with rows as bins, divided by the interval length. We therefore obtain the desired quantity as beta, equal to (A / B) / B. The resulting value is 0.067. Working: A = 12.2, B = 13.5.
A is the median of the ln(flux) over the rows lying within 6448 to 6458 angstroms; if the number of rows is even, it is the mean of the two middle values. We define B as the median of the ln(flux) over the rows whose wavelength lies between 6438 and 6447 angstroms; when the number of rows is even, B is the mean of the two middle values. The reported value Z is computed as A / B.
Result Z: 0.99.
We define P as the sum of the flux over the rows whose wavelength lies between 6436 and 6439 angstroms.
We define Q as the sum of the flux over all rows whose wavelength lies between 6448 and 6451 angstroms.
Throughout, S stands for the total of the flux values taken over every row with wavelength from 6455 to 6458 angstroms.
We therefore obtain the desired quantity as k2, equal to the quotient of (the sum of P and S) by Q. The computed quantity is 1.86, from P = 28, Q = 28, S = 23.9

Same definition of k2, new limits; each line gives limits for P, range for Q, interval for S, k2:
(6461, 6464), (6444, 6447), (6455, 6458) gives 1.99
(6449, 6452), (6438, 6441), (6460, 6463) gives 1.92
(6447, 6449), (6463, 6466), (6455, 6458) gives 2.18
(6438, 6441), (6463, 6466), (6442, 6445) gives 2.22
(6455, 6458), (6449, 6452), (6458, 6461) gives 1.83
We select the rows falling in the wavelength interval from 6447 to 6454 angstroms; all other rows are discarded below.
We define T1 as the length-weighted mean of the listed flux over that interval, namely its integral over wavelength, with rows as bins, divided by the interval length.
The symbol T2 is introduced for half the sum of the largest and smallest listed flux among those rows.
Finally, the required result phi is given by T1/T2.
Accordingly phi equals 0.99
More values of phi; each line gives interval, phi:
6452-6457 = 1.00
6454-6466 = 1.01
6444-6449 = 1.02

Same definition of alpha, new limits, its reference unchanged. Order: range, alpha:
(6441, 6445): 0.06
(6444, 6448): 0.06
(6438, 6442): -0.60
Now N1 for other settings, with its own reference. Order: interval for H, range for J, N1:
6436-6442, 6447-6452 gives 4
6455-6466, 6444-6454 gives -9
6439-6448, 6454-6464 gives -7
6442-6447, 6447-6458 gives -7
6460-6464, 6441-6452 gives -12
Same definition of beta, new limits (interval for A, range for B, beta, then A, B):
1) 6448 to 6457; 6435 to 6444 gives 0.069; 12.9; 13.7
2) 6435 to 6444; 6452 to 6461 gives 0.090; 13.7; 12.3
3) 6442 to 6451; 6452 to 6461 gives 0.089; 13.5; 12.3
